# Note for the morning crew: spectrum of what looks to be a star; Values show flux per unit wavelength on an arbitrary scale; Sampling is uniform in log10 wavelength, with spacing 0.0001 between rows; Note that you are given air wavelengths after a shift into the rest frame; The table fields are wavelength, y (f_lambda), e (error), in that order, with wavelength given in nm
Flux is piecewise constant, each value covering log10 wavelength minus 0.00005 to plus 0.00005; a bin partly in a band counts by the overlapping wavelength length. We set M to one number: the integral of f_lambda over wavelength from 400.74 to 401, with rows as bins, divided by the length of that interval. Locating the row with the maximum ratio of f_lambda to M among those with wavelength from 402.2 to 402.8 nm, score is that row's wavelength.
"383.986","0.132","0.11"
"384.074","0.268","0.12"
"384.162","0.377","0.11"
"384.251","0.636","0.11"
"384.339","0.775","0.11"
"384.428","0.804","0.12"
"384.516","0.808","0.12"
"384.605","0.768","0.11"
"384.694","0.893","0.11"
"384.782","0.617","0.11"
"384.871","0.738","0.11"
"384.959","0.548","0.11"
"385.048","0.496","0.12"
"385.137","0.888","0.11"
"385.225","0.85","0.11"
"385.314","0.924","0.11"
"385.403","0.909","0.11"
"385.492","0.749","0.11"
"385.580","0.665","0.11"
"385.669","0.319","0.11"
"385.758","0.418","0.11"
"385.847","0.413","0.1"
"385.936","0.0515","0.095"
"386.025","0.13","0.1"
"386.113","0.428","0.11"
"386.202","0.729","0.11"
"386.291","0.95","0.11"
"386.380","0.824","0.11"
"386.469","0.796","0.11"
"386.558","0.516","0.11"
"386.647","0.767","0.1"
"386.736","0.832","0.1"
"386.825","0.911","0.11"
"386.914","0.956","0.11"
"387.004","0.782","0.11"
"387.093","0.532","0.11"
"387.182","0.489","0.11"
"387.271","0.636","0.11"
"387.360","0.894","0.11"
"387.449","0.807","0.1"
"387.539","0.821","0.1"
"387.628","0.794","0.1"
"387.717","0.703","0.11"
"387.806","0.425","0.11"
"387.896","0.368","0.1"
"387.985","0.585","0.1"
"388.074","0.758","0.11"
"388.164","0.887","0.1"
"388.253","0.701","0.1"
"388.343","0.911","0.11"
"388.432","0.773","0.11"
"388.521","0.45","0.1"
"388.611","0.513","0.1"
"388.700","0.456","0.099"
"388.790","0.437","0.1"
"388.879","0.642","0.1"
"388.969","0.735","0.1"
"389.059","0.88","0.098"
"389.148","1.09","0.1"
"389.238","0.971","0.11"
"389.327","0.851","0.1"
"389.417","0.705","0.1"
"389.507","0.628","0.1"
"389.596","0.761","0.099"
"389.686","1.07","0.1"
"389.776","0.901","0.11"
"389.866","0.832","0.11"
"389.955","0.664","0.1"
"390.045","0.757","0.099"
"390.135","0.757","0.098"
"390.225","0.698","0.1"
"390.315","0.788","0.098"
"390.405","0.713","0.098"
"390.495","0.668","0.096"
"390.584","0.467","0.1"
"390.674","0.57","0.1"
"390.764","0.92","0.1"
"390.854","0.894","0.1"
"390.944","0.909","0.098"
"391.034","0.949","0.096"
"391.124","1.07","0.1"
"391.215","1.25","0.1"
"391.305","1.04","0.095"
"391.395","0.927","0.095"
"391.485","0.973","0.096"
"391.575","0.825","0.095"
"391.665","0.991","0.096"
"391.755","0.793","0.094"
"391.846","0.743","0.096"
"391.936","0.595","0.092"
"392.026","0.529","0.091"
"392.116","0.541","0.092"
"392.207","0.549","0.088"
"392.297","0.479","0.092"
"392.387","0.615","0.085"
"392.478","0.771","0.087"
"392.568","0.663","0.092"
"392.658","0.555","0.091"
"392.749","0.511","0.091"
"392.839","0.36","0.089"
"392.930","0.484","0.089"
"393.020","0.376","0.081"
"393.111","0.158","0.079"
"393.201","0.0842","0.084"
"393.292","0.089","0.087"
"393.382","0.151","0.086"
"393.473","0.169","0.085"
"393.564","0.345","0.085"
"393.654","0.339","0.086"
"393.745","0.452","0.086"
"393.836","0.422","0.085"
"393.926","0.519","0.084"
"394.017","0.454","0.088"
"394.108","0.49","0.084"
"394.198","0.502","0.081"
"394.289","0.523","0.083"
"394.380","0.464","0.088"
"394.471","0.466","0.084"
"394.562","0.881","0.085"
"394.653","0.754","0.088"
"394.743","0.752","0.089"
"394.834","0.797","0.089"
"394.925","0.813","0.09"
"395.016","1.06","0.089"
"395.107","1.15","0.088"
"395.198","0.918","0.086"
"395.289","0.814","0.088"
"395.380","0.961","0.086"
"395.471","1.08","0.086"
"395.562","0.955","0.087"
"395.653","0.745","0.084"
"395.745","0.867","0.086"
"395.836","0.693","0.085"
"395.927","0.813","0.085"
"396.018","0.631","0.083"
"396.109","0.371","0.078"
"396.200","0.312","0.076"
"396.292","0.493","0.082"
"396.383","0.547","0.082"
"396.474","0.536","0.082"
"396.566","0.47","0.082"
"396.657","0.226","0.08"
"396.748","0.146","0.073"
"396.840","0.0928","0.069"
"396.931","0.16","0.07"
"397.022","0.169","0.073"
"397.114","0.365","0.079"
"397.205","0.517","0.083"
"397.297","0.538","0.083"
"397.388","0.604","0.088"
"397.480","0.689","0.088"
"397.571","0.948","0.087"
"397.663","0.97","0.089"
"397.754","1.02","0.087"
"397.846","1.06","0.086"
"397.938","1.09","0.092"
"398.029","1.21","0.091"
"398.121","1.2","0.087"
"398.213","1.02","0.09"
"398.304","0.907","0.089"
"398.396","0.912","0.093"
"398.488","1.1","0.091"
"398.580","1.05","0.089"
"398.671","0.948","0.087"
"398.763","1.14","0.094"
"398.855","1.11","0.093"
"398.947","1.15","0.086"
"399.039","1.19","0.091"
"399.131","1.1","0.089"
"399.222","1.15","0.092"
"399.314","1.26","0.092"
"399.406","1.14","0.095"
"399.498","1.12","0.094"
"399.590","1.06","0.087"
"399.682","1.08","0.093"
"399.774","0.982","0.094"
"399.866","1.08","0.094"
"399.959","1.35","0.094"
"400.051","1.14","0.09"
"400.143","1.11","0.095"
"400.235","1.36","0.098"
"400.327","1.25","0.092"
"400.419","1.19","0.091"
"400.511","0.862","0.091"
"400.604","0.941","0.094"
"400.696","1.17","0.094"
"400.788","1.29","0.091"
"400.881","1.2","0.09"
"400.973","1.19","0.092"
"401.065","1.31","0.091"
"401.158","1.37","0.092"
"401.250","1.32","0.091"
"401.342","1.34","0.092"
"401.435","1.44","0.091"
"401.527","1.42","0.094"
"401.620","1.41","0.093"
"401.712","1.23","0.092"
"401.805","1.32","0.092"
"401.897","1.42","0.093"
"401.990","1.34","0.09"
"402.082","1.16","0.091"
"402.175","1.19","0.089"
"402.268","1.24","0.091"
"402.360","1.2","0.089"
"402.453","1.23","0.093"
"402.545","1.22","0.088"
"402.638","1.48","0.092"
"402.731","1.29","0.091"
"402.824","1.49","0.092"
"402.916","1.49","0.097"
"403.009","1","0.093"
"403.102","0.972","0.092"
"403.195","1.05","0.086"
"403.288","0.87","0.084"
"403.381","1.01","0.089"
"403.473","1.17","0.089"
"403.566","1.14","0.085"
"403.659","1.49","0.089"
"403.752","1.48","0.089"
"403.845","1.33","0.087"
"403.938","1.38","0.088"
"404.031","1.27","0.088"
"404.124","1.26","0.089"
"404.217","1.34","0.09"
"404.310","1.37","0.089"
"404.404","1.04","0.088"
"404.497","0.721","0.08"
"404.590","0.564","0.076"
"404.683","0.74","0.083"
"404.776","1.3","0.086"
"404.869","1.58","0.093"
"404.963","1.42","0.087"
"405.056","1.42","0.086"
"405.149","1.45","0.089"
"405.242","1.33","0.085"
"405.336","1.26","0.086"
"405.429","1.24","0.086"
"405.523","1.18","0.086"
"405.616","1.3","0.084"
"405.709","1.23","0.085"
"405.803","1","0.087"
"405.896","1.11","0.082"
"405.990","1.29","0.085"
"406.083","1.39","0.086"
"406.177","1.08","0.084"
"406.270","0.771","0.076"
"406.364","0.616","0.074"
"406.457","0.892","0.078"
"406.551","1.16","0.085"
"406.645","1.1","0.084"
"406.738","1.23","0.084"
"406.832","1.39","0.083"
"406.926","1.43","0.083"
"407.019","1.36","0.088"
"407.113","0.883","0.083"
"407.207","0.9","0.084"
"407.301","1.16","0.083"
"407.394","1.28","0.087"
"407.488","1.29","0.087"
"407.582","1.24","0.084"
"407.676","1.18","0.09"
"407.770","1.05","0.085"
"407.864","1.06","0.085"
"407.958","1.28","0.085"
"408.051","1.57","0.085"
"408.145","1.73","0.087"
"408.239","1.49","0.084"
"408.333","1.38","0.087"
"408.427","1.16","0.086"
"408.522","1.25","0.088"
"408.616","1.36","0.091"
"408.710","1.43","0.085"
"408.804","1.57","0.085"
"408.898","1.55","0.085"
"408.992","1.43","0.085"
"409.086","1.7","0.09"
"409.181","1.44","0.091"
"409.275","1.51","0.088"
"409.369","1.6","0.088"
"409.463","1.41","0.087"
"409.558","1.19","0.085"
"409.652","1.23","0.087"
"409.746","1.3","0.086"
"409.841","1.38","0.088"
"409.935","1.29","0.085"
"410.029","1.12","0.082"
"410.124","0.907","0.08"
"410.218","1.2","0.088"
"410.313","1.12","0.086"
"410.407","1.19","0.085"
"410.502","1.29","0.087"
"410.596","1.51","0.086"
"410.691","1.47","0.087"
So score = 402.638 nm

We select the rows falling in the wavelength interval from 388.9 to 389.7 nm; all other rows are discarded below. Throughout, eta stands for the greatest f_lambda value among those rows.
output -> 1.09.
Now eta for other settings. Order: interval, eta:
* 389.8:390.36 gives 0.832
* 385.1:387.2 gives 0.956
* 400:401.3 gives 1.37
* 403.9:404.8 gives 1.38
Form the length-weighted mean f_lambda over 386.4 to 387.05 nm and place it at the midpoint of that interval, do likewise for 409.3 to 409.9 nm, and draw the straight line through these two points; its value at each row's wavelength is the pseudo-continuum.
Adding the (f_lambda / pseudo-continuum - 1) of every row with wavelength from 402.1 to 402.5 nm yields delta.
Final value 0.1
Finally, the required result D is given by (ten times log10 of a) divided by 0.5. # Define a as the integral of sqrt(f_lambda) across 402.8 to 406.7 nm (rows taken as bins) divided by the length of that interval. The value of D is 0.6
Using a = 1.08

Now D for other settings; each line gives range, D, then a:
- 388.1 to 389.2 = -1.6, 0.83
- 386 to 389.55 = -1.6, 0.83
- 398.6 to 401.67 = 0.7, 1.09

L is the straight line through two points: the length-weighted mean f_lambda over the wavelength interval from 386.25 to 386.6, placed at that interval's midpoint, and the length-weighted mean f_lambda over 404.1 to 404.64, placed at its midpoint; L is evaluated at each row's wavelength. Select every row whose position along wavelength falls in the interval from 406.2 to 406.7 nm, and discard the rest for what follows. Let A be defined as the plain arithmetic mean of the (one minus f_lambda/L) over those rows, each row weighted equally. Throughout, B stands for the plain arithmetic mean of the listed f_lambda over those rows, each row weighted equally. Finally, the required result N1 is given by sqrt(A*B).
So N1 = 0.37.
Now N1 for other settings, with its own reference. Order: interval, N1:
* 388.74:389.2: 0.22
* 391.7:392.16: 0.40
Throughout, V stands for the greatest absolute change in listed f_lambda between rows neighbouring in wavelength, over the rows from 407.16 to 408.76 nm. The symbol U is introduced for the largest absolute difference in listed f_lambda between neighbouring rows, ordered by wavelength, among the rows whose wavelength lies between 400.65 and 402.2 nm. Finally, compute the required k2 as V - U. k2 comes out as 0.11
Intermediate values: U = 0.18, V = 0.29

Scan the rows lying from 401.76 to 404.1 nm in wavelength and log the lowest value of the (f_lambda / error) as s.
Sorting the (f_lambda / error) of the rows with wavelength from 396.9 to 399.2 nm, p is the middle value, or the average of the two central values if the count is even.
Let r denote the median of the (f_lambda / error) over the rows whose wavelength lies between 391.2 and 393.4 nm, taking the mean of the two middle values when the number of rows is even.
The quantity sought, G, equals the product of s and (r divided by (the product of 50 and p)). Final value 0.114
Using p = 11.3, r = 6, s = 10.4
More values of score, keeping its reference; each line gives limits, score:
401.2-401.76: 401.435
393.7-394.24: 393.926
